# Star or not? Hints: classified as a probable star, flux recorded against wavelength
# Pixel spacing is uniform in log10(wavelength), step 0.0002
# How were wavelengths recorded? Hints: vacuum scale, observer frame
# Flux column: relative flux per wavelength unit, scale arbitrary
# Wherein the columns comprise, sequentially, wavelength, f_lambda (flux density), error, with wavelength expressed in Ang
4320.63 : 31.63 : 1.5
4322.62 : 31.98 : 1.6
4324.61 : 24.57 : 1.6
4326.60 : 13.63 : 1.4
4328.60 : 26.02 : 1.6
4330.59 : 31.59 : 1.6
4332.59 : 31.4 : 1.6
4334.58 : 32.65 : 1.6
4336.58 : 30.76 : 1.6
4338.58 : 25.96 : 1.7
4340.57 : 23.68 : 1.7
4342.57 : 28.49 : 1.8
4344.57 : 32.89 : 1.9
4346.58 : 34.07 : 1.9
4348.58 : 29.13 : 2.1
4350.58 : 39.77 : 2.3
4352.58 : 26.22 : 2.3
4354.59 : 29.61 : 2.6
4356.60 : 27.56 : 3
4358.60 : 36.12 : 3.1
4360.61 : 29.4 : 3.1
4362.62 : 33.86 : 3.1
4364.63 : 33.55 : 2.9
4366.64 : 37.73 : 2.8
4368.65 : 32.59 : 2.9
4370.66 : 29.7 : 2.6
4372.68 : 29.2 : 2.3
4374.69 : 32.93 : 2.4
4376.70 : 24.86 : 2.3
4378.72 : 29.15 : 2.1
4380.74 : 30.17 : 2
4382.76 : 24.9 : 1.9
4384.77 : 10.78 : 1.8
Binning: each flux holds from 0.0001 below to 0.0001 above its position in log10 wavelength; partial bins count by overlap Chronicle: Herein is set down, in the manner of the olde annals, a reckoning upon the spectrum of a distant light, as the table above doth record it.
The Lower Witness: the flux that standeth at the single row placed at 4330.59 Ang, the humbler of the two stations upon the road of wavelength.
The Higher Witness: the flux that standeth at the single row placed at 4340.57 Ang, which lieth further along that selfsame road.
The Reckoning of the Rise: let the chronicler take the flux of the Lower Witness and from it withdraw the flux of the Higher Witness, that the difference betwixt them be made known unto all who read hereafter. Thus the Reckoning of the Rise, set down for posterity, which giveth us 7.9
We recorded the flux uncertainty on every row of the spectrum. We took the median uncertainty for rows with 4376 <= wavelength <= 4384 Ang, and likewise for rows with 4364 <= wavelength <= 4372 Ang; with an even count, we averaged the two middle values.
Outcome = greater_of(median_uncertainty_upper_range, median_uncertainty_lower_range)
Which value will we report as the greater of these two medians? 2.85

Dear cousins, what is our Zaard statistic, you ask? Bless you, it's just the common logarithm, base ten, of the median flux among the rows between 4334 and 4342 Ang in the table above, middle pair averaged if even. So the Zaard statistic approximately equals 1.45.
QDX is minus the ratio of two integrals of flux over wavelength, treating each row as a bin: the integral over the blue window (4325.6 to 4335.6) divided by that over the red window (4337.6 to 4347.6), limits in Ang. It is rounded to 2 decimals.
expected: -0.93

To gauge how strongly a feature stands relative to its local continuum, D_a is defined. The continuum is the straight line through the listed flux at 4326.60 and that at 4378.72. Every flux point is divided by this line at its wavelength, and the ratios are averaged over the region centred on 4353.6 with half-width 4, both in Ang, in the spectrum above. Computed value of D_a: 1.4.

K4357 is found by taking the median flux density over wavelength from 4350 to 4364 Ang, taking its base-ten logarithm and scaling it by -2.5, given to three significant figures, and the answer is -3.68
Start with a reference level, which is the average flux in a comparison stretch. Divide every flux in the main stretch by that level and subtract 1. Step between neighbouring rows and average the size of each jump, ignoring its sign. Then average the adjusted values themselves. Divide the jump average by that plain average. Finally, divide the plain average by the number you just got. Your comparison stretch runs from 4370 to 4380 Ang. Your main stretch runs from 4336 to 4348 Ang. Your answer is 0.00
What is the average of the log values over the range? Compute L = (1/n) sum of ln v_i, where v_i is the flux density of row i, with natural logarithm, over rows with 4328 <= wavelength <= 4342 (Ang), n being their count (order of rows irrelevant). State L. 3.36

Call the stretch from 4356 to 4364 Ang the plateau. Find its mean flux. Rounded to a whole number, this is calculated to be 32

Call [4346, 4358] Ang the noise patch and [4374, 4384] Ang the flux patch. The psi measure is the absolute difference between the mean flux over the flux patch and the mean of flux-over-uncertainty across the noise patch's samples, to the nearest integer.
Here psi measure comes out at 15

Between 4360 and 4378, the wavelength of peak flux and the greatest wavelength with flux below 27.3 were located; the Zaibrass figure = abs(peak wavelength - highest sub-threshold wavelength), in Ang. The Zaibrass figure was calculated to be 10.1 Ang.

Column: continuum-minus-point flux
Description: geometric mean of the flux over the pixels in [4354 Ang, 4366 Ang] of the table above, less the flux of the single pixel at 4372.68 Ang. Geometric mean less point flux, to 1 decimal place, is 2.3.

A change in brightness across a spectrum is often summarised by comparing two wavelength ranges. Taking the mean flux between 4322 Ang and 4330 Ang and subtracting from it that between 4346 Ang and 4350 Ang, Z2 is -8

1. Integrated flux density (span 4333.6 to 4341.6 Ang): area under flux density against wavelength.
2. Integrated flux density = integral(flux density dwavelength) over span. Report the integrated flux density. 226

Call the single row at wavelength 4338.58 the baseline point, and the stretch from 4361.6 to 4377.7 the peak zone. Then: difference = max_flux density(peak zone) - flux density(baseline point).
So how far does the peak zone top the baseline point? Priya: 12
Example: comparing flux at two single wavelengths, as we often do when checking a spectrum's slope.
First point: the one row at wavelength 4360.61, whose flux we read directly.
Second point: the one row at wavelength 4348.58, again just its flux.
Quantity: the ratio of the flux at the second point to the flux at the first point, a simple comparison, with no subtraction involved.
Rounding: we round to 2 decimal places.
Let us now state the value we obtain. 0.99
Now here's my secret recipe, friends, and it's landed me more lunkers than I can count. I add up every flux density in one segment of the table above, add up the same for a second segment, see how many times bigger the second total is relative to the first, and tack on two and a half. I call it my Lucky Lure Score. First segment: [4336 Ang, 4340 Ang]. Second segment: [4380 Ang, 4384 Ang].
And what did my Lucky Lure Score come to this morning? 3.47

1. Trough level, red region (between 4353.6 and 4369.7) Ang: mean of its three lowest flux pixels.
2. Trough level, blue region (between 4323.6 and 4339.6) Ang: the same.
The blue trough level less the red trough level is -7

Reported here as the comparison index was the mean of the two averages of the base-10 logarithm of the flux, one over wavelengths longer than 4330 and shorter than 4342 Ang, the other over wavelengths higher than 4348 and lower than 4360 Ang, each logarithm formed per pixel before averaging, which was 1.478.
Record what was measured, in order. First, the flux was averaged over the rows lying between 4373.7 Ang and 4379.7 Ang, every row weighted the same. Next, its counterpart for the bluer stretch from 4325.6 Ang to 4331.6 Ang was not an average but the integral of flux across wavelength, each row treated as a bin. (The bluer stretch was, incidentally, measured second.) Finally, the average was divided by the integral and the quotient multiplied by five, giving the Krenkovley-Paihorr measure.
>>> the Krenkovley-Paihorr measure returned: 1.0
